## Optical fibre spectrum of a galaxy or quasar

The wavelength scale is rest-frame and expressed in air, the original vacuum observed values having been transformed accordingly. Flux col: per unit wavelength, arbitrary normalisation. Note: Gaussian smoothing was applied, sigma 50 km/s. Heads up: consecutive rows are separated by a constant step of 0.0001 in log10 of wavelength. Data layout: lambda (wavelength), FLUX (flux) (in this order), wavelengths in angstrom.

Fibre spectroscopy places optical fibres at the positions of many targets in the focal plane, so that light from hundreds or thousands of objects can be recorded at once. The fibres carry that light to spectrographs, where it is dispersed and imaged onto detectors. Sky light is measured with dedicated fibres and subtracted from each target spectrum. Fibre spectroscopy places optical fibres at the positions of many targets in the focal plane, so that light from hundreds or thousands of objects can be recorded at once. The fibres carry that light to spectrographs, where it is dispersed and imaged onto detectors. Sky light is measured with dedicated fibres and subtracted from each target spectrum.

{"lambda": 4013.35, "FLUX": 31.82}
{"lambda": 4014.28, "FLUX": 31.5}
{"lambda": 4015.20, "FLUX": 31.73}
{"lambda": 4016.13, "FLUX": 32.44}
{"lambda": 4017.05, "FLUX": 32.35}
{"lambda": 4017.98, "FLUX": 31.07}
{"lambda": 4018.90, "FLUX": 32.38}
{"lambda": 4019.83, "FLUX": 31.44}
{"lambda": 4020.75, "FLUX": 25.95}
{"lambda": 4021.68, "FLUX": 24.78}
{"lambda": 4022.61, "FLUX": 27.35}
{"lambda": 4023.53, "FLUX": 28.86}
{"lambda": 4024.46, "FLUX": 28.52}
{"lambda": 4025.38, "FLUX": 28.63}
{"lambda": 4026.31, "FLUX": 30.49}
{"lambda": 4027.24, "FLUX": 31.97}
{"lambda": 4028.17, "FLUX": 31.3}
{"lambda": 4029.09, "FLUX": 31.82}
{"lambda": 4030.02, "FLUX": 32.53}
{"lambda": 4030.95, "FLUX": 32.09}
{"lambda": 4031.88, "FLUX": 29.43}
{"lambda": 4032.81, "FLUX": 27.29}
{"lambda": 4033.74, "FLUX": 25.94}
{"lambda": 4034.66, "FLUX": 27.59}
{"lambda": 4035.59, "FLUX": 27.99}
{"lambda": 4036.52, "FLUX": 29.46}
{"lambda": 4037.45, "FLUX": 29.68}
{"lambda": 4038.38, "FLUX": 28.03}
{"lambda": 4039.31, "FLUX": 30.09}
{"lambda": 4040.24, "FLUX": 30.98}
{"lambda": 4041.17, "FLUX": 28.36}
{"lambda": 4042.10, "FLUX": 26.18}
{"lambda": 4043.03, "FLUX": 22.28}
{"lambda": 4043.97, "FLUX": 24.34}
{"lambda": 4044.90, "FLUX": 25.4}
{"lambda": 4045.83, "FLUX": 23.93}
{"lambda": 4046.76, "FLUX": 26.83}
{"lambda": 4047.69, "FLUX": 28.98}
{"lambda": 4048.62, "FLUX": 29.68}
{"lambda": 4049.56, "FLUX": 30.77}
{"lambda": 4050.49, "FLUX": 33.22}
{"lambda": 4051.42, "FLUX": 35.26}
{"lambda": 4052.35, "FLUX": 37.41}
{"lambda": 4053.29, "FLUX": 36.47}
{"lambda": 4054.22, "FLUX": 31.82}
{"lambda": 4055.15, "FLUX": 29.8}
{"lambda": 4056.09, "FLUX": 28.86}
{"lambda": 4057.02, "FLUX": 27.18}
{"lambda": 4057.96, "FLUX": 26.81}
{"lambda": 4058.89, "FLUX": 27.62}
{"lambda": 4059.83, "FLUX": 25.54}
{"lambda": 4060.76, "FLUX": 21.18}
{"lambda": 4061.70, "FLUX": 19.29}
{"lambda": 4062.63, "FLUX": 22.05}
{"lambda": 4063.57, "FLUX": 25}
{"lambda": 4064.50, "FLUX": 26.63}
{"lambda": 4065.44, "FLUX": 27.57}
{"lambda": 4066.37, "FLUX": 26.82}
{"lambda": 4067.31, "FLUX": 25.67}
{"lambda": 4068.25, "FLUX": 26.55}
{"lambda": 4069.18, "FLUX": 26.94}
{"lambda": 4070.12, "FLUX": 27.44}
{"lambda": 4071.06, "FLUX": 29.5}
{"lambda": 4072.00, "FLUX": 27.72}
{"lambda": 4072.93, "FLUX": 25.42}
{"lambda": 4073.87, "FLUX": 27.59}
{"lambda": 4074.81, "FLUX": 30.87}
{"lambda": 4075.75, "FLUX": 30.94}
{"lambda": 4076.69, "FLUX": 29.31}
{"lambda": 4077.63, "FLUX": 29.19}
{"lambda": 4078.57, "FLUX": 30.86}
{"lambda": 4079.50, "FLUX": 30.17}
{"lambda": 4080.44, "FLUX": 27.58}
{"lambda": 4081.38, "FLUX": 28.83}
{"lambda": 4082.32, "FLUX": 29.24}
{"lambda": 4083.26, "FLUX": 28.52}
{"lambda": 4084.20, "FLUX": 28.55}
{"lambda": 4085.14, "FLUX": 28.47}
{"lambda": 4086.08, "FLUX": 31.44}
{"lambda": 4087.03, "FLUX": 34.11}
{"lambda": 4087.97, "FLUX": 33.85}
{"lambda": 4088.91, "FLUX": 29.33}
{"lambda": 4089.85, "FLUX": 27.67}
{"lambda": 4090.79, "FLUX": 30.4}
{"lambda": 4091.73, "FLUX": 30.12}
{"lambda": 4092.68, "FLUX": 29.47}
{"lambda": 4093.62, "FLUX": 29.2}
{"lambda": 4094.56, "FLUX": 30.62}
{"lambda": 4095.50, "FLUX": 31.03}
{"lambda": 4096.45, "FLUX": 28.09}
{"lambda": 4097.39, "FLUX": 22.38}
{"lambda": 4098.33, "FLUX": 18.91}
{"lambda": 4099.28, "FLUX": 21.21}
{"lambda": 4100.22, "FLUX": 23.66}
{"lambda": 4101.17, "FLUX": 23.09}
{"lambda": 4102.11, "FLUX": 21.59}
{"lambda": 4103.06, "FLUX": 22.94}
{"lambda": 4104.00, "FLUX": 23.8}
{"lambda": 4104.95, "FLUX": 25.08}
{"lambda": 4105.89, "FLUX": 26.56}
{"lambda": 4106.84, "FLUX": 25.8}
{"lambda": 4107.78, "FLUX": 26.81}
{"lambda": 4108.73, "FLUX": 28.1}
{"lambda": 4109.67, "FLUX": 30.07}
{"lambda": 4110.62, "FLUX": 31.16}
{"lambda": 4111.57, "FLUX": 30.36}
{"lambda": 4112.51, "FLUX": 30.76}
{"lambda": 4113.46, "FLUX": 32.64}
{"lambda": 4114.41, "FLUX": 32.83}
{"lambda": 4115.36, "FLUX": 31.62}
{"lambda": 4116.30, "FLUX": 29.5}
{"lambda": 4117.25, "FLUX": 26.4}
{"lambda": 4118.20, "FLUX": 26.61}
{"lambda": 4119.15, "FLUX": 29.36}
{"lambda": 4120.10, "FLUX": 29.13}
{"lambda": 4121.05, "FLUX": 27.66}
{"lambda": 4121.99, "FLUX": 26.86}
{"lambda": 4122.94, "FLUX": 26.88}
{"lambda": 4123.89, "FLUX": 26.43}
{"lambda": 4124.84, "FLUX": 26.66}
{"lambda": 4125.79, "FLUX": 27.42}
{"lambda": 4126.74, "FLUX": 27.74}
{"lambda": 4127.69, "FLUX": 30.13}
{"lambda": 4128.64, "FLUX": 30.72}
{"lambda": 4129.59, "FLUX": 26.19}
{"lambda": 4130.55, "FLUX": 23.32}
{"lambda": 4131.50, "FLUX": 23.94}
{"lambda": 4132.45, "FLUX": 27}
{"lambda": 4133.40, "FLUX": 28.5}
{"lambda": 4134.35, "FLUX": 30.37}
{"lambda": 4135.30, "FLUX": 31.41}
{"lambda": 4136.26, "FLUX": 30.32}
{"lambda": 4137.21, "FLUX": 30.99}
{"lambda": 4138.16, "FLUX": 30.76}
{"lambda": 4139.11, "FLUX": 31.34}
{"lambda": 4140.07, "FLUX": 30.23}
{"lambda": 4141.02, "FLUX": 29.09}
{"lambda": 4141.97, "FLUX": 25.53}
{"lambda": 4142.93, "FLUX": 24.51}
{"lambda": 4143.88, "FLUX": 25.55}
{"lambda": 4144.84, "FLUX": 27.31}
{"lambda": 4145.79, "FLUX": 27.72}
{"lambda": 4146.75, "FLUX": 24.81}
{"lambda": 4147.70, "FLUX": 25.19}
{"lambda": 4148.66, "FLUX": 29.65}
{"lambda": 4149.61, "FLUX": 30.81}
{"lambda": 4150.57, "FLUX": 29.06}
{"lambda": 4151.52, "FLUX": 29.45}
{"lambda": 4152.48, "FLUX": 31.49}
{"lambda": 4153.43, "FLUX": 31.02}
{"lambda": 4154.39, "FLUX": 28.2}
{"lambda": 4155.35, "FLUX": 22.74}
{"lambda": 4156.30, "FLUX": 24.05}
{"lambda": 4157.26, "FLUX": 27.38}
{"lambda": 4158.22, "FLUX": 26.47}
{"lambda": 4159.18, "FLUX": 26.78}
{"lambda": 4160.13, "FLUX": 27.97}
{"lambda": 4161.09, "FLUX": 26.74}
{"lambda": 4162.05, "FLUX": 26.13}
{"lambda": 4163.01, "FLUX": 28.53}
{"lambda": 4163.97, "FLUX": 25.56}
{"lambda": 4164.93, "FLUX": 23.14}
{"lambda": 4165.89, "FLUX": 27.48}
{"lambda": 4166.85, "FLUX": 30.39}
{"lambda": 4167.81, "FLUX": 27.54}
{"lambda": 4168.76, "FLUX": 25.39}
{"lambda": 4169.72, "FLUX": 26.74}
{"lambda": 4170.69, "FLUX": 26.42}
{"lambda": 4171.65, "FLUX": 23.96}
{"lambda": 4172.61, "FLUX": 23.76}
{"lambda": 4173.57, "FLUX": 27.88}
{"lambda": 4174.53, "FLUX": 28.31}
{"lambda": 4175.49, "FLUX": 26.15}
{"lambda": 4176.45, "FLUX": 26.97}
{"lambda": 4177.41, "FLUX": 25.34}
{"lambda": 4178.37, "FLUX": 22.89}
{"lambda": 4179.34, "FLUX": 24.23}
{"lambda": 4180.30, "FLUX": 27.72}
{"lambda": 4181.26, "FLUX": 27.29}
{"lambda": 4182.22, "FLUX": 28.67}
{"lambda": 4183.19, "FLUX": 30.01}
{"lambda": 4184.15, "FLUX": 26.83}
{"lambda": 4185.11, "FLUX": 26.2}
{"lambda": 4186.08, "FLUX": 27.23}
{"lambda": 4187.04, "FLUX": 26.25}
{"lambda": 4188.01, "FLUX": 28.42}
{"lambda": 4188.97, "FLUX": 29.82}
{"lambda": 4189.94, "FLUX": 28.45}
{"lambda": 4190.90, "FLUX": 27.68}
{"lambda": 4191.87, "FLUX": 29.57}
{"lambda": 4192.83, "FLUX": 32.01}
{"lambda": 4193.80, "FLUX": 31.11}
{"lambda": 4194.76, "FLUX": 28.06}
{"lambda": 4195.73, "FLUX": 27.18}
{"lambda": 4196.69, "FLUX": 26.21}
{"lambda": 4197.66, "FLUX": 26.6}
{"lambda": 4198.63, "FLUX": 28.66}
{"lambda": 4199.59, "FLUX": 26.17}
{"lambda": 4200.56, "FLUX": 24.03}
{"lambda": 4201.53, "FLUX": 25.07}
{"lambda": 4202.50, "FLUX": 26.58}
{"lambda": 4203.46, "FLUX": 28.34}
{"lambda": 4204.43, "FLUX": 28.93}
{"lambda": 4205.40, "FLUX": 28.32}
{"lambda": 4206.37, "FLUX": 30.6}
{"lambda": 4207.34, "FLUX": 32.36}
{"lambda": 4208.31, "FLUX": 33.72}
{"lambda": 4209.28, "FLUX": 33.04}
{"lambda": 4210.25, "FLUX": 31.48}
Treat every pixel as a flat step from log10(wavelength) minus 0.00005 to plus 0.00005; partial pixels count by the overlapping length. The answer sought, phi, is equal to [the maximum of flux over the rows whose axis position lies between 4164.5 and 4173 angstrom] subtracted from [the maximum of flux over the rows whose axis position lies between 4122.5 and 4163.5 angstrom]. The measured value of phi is 1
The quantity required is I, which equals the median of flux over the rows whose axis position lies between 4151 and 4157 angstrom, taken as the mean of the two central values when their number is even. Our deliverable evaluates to 28.8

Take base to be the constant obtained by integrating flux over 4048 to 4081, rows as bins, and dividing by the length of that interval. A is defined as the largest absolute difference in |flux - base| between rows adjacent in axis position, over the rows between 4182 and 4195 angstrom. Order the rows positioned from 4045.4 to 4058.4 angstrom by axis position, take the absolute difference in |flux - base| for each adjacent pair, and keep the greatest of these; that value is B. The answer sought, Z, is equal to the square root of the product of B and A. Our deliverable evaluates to 3.4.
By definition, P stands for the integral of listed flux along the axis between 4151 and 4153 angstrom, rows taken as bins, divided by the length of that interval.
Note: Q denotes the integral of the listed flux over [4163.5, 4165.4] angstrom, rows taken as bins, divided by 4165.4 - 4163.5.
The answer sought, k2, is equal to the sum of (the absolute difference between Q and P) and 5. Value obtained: 11.2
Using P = 31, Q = 24.3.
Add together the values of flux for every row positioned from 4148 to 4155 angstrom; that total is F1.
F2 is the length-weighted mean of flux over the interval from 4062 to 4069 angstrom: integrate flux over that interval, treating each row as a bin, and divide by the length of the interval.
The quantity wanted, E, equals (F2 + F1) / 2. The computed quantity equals 118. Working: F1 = 210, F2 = 26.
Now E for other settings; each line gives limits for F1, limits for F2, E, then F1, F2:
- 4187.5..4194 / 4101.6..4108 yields 116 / 207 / 25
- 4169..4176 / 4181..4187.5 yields 105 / 183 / 28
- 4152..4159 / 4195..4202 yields 109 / 191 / 26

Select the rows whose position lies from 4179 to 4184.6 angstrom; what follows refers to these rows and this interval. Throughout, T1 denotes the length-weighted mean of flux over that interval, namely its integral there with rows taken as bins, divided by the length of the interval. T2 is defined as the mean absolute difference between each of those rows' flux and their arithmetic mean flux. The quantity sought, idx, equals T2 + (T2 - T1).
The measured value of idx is -24.9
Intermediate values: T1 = 27.6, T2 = 1.3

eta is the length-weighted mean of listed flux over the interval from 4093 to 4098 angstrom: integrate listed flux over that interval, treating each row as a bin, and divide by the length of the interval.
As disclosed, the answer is 28.1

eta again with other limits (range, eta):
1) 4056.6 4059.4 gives 27.1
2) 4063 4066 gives 26.3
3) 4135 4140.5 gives 30.8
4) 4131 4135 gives 27.7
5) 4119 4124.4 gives 27.6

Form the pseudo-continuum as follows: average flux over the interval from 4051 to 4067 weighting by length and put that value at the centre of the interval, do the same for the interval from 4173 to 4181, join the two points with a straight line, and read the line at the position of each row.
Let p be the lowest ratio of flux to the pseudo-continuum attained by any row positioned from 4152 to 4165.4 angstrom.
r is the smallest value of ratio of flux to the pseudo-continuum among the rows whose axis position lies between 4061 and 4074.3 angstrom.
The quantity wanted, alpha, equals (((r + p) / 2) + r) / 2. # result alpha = 0.73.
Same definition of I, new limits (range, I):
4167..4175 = 26.6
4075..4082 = 29.3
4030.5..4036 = 27.8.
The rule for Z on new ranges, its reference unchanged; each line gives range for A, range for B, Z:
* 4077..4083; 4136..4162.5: 3.0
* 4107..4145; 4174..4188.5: 3.3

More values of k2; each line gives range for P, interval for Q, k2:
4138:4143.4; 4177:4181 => 8.3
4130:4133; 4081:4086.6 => 9.3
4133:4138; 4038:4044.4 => 8.2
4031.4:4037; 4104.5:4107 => 7.1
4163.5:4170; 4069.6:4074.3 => 5.9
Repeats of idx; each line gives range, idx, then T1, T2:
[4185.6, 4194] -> -25.9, 28.9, 1.5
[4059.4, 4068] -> -19.7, 24.5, 2.4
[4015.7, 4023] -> -24.2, 29.7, 2.8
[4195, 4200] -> -25.5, 27.0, 0.8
